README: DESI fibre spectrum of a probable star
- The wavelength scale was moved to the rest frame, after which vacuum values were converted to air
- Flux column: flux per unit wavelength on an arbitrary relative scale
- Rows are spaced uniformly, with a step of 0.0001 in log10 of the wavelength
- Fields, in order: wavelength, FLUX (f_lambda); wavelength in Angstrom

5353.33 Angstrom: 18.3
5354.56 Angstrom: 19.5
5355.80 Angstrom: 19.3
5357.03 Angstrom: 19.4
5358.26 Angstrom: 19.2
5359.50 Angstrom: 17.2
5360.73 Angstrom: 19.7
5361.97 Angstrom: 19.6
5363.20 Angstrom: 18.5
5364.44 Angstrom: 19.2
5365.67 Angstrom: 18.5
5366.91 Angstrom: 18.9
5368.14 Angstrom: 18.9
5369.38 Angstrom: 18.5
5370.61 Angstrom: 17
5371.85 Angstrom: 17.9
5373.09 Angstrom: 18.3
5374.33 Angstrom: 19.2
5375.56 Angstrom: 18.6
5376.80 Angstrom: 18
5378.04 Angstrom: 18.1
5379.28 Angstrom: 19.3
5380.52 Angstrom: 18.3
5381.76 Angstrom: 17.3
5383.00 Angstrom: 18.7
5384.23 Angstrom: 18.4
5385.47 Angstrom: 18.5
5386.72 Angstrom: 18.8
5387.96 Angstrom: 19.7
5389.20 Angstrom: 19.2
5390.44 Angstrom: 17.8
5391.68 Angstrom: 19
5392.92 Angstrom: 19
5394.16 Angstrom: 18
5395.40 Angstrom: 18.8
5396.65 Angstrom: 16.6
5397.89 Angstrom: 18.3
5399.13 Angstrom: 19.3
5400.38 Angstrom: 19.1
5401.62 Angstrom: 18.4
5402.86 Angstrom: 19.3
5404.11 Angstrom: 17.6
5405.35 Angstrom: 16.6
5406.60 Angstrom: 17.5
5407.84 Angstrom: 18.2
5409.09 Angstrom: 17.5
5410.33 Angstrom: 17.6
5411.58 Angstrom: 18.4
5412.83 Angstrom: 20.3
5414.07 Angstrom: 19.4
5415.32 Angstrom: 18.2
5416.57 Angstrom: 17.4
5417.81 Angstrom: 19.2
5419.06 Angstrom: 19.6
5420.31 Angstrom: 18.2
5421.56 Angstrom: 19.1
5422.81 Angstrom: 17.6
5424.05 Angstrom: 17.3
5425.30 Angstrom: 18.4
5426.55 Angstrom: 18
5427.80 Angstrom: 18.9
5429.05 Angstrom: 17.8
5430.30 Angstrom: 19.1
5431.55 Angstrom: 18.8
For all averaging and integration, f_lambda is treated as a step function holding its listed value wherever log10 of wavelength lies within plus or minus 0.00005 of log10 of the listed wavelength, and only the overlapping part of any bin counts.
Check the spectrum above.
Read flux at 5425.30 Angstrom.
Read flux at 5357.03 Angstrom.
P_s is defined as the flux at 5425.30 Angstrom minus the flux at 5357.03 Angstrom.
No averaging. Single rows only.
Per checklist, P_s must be -1.0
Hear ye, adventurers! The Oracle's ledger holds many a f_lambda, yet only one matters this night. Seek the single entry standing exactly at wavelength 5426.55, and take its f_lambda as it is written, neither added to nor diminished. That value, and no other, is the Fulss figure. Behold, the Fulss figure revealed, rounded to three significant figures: 18.0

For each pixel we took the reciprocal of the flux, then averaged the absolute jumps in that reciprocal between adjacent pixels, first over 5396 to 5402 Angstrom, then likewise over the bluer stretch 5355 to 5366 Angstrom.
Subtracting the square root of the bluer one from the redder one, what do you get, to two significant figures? -0.049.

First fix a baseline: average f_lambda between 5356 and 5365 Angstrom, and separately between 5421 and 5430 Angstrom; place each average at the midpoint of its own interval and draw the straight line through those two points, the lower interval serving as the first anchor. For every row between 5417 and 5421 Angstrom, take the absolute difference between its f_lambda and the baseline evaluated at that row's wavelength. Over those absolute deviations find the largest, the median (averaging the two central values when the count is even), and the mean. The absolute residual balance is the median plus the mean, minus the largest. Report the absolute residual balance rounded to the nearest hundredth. 0.36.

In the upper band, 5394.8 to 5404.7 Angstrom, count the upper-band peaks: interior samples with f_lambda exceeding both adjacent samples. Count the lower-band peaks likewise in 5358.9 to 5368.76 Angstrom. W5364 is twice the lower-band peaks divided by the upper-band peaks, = 2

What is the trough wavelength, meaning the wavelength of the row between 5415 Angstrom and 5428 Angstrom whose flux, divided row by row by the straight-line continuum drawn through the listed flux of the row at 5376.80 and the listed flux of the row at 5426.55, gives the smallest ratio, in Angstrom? 5424.05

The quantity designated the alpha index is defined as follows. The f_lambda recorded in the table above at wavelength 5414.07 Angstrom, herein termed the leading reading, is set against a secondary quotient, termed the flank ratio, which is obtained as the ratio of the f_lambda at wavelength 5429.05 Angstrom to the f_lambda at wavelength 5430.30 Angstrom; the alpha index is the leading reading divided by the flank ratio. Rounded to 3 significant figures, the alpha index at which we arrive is 20.8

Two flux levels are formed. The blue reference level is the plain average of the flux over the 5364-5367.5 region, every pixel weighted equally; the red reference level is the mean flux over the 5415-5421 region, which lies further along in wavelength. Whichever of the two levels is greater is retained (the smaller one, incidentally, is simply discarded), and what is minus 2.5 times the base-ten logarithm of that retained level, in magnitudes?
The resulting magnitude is -3.189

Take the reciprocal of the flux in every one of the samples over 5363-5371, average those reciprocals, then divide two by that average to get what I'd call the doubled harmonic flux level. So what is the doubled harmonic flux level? 37.0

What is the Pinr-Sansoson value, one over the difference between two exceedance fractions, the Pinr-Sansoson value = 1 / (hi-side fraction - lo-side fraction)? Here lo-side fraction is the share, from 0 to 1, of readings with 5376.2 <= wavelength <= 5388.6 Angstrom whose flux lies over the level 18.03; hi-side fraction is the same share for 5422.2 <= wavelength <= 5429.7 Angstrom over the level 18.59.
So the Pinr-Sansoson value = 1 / -1.6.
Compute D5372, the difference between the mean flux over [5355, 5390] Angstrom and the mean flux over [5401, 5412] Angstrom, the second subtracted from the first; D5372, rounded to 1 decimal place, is 0.8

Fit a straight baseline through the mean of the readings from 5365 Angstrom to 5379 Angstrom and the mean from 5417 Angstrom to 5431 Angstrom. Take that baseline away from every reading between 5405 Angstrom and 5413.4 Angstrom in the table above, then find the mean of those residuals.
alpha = -0.4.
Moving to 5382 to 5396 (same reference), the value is 0.3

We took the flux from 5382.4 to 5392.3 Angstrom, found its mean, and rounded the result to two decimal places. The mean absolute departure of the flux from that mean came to 0.41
